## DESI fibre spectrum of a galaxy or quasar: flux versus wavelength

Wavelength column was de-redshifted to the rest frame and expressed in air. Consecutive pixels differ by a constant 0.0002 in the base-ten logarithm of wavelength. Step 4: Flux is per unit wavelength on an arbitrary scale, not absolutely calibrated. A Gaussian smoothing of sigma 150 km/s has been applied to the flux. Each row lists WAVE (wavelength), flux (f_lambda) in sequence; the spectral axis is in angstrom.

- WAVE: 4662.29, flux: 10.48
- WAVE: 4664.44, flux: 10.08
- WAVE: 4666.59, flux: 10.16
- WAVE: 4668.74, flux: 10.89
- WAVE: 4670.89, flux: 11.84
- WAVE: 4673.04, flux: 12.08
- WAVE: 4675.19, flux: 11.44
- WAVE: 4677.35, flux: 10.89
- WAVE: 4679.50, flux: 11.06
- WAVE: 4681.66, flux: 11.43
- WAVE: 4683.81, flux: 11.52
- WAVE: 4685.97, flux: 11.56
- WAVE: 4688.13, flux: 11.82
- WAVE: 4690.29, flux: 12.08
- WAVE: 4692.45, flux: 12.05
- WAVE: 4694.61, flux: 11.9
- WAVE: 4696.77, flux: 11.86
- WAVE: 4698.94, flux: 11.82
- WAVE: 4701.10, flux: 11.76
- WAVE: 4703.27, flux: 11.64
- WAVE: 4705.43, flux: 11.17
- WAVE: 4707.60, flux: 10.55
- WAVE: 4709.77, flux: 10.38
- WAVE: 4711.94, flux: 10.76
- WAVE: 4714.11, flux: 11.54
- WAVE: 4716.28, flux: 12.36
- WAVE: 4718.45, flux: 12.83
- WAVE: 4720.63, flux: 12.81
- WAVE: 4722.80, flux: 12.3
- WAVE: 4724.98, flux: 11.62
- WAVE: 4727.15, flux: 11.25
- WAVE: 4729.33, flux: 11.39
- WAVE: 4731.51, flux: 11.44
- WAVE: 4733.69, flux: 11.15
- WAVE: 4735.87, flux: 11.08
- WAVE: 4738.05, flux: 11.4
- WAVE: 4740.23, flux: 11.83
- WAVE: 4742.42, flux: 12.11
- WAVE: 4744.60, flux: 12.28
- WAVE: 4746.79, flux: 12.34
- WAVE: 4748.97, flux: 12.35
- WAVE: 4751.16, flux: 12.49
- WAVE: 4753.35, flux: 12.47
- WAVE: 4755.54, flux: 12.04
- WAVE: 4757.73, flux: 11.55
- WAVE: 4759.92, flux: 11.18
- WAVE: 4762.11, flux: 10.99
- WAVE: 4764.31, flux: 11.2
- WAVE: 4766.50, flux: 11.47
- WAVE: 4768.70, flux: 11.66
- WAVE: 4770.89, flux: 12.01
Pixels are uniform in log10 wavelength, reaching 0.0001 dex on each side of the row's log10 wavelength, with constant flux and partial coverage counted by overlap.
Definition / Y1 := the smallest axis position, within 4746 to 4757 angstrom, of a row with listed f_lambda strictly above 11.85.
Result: 4746.79 angstrom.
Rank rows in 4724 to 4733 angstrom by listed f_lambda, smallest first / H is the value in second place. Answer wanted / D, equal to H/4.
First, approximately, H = 11.39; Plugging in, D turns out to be 2.85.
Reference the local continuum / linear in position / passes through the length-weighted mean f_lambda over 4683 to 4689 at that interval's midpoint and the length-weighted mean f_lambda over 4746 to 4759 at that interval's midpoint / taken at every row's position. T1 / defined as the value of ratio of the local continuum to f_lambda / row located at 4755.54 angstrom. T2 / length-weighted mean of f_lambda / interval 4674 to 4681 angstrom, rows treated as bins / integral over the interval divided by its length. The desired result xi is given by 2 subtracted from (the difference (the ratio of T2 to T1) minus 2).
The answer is 7.0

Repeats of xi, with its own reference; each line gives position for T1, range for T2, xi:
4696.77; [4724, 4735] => 7.5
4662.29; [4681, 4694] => 6.8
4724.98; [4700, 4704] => 7.4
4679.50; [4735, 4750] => 7.4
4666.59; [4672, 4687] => 6.1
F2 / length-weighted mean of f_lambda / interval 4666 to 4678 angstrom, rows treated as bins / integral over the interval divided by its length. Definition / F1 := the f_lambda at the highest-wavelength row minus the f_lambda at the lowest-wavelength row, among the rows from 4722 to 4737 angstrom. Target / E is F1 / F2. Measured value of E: -0.11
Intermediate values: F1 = -1.22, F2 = 11.3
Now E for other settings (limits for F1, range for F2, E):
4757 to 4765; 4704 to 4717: -0.03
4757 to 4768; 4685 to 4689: -0.01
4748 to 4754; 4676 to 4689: 0.01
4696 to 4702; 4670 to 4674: -0.01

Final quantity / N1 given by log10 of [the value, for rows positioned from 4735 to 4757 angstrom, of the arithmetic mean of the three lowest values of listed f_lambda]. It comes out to 1.06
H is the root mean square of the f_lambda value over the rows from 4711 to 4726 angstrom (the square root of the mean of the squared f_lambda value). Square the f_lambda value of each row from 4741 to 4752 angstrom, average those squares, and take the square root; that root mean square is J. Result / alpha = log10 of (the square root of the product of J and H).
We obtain 1.09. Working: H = 12.1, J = 12.3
